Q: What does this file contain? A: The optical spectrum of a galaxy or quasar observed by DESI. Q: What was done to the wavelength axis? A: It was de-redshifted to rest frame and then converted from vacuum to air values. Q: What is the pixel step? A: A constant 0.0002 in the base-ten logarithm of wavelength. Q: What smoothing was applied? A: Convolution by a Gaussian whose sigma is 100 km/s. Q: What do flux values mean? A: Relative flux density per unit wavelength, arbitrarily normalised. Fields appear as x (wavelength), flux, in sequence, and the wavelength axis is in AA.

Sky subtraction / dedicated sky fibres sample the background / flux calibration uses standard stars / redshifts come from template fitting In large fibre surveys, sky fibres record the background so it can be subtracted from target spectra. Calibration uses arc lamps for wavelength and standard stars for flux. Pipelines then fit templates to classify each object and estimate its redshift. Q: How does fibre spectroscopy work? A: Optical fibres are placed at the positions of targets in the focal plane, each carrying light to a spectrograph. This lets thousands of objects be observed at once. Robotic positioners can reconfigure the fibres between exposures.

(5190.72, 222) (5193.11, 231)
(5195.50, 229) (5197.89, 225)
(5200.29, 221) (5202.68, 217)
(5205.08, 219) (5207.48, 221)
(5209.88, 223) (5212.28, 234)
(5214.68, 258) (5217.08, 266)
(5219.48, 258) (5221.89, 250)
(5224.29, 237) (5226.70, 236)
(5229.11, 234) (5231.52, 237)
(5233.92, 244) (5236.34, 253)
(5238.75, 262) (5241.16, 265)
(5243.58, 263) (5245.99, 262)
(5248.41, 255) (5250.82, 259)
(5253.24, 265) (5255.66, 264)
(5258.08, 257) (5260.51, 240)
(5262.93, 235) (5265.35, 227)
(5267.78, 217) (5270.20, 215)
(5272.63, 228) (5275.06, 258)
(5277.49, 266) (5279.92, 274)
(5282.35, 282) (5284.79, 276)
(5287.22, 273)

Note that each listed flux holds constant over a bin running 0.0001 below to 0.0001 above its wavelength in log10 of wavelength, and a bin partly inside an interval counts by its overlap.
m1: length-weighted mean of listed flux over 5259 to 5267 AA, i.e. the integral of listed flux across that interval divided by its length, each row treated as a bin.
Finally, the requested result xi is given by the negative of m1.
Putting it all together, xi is -234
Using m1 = 234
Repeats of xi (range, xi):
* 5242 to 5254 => -261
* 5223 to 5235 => -238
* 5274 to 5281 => -266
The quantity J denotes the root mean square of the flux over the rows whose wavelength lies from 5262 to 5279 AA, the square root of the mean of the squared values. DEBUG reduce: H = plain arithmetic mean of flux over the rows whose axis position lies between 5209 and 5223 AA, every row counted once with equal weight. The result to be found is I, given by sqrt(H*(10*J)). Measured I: 765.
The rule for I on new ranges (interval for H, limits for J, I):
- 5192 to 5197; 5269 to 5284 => 766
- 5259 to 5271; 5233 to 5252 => 765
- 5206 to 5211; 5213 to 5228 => 747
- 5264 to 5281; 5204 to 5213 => 735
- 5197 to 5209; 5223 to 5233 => 722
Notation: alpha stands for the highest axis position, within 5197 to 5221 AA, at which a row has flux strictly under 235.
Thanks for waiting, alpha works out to 5212.28 AA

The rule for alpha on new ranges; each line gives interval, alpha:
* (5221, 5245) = 5229.11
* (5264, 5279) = 5272.63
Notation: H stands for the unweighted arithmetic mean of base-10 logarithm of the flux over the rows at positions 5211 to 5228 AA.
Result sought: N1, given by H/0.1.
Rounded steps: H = 2.39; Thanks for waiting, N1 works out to 23.9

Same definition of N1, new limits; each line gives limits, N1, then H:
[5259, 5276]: 23.6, 2.36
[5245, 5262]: 24.1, 2.41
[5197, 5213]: 23.5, 2.35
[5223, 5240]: 23.9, 2.39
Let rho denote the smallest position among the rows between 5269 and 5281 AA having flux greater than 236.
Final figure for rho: 5275.06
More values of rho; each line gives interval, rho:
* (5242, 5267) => 5243.58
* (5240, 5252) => 5241.16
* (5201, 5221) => 5214.68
